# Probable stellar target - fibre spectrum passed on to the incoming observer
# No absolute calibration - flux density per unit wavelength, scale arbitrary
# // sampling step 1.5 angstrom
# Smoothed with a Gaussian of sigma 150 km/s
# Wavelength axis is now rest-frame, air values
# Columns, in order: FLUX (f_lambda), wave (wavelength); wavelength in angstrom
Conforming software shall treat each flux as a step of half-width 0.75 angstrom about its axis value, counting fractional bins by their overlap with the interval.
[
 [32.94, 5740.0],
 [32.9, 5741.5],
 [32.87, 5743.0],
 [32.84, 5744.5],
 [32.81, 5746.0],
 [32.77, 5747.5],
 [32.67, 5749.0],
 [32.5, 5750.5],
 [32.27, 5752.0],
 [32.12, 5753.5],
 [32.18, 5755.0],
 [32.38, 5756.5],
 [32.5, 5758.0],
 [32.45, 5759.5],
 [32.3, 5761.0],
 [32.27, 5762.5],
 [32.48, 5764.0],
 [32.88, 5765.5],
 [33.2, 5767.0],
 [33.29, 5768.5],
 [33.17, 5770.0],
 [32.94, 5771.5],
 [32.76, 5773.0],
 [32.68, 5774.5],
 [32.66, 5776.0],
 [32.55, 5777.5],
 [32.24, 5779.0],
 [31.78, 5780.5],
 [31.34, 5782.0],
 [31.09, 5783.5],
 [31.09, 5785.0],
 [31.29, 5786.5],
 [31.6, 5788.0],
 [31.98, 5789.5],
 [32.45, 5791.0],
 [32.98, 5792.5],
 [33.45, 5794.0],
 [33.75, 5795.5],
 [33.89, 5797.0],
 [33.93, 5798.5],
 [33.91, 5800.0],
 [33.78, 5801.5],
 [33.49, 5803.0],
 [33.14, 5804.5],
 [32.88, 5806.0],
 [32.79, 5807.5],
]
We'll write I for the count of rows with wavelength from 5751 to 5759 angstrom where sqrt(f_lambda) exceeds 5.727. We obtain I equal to 0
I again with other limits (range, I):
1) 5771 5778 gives 1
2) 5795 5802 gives 5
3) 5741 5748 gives 4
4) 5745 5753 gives 1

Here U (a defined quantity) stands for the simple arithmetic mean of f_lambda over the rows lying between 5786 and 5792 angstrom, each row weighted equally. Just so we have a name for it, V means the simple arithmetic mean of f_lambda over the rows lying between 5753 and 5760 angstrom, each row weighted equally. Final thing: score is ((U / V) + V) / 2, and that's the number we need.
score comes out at 16.66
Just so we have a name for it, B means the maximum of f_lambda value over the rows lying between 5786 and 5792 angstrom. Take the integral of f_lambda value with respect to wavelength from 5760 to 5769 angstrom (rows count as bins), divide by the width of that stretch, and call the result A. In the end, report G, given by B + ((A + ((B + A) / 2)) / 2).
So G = 65.1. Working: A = 32.7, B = 32.45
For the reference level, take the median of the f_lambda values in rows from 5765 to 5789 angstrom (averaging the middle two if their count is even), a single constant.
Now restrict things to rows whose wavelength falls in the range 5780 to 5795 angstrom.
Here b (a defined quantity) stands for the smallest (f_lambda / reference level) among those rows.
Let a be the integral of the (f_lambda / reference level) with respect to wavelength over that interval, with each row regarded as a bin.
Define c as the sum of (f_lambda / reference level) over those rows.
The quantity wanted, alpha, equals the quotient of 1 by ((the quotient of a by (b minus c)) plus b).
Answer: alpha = -1.41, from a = 14.69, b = 0.954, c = 9.8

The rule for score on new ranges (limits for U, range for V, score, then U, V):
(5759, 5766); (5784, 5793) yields 16.46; 32.48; 31.9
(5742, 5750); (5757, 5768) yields 16.79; 32.79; 32.6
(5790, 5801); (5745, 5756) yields 16.75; 33.48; 32.5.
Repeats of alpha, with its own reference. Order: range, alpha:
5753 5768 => -1.47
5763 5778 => -1.50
